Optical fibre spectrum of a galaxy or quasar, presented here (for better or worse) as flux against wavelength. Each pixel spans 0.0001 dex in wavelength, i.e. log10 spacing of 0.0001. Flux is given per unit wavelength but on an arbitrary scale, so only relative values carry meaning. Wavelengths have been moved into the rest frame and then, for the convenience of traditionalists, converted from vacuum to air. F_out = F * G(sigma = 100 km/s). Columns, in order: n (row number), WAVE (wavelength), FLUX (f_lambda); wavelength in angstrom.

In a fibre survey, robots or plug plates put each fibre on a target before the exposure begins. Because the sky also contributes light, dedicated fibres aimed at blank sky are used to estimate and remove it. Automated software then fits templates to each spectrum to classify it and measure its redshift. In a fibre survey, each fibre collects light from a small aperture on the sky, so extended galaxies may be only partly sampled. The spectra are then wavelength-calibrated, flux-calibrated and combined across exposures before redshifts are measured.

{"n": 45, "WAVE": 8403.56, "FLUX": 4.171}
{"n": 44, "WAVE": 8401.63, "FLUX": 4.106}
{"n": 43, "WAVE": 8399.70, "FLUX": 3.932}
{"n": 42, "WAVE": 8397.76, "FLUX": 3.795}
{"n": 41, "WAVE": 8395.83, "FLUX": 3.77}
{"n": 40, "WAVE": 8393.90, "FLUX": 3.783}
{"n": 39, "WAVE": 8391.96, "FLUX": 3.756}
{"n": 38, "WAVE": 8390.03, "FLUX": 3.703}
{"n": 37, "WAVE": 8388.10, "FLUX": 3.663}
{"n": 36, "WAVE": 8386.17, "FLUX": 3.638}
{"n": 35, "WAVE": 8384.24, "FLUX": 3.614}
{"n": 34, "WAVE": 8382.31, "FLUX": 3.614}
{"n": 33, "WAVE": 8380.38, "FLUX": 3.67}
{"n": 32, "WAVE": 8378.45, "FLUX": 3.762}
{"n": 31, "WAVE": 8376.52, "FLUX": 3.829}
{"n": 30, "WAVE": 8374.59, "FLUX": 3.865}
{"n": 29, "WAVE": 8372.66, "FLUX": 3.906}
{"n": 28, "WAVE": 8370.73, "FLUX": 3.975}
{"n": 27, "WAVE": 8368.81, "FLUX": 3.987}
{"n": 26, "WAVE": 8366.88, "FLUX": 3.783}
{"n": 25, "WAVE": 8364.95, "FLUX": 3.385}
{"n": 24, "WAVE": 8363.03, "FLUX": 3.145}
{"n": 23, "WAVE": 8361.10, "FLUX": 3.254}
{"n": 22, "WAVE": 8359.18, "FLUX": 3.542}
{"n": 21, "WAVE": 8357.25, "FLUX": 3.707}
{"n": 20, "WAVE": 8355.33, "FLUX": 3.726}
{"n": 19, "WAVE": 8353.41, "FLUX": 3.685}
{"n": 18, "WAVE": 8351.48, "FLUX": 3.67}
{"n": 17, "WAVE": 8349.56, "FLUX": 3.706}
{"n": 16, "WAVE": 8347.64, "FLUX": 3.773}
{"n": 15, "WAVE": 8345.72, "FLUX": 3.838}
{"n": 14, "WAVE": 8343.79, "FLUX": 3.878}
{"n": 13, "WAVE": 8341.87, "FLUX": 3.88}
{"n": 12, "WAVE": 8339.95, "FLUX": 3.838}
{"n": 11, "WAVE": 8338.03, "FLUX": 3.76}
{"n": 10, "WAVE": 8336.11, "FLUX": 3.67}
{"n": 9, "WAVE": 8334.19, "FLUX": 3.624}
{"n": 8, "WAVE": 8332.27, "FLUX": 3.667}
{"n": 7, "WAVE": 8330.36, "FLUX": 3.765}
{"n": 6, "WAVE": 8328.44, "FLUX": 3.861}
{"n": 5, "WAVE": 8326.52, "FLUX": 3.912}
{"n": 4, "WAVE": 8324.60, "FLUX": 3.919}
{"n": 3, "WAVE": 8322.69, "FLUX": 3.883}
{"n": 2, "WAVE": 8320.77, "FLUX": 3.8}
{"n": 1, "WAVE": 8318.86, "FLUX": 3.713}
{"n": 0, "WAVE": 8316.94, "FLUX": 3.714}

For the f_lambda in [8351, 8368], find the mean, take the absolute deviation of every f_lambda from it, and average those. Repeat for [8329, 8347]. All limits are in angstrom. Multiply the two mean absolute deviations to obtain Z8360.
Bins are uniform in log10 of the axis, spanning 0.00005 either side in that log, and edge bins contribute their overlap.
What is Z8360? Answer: 0.015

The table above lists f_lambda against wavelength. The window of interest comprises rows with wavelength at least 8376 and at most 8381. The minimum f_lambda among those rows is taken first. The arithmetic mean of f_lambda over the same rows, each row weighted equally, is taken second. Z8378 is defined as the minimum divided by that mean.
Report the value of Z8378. 0.978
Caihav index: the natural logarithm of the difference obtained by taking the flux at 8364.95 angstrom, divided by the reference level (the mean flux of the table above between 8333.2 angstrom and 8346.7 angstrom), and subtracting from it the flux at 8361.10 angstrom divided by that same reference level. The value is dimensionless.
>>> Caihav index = -3.36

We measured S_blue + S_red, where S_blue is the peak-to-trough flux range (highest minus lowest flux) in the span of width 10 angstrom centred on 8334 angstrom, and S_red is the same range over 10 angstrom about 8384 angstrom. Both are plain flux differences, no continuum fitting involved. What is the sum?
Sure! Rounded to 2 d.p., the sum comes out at 0.20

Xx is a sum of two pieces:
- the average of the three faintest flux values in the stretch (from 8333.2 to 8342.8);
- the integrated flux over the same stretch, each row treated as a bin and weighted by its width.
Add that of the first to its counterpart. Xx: 40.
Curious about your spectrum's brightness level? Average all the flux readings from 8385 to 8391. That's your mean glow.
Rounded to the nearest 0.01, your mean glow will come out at 3.67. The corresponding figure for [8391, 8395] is 3.77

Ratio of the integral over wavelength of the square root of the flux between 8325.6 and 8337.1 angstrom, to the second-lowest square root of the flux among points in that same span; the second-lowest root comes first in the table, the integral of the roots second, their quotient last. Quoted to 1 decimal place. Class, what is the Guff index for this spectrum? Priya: 11.6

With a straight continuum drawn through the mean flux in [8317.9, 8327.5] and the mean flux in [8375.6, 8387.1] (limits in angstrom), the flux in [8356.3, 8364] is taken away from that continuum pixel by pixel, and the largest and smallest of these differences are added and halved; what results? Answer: 0.32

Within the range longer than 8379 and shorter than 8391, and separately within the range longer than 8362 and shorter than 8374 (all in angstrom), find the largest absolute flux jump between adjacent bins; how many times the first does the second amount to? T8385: 7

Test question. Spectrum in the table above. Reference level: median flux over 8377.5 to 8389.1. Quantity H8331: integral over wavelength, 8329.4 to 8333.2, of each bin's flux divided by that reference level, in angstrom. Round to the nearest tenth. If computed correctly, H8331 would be 3.9 angstrom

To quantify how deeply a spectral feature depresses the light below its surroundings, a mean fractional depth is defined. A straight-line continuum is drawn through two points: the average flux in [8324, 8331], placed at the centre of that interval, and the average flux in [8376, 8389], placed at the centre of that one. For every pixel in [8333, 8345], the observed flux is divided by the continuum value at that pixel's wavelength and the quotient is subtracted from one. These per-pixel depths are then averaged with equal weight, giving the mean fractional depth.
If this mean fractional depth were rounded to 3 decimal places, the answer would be 0.013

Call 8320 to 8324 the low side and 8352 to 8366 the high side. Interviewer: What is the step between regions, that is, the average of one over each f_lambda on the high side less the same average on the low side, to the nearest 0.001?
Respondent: 0.027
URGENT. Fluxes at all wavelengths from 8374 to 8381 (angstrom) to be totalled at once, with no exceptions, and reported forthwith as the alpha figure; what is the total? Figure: 15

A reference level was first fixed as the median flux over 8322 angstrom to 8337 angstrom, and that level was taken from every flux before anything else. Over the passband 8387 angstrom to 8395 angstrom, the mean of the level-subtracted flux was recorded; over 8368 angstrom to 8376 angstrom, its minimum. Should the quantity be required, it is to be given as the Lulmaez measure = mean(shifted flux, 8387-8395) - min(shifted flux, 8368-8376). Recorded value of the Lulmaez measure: -0.1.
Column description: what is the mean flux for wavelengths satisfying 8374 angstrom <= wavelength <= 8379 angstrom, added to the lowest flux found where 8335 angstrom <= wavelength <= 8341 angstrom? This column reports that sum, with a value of 7.49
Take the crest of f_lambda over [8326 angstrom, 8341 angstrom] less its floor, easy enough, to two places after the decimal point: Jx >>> 0.29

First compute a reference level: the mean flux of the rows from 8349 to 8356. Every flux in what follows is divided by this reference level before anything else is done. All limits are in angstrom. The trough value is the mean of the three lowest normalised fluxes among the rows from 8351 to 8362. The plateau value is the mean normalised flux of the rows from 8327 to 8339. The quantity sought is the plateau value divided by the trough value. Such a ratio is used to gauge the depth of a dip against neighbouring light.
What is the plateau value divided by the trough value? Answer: 1.07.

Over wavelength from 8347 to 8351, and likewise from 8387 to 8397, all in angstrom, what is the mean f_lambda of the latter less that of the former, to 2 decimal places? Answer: 0.00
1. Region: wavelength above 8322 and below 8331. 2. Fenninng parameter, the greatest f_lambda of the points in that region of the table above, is 3.919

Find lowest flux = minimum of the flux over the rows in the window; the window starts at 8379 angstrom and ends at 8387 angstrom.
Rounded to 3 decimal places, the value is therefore 3.614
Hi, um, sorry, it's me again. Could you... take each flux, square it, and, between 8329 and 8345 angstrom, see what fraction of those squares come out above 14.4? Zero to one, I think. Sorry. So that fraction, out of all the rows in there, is 0.4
